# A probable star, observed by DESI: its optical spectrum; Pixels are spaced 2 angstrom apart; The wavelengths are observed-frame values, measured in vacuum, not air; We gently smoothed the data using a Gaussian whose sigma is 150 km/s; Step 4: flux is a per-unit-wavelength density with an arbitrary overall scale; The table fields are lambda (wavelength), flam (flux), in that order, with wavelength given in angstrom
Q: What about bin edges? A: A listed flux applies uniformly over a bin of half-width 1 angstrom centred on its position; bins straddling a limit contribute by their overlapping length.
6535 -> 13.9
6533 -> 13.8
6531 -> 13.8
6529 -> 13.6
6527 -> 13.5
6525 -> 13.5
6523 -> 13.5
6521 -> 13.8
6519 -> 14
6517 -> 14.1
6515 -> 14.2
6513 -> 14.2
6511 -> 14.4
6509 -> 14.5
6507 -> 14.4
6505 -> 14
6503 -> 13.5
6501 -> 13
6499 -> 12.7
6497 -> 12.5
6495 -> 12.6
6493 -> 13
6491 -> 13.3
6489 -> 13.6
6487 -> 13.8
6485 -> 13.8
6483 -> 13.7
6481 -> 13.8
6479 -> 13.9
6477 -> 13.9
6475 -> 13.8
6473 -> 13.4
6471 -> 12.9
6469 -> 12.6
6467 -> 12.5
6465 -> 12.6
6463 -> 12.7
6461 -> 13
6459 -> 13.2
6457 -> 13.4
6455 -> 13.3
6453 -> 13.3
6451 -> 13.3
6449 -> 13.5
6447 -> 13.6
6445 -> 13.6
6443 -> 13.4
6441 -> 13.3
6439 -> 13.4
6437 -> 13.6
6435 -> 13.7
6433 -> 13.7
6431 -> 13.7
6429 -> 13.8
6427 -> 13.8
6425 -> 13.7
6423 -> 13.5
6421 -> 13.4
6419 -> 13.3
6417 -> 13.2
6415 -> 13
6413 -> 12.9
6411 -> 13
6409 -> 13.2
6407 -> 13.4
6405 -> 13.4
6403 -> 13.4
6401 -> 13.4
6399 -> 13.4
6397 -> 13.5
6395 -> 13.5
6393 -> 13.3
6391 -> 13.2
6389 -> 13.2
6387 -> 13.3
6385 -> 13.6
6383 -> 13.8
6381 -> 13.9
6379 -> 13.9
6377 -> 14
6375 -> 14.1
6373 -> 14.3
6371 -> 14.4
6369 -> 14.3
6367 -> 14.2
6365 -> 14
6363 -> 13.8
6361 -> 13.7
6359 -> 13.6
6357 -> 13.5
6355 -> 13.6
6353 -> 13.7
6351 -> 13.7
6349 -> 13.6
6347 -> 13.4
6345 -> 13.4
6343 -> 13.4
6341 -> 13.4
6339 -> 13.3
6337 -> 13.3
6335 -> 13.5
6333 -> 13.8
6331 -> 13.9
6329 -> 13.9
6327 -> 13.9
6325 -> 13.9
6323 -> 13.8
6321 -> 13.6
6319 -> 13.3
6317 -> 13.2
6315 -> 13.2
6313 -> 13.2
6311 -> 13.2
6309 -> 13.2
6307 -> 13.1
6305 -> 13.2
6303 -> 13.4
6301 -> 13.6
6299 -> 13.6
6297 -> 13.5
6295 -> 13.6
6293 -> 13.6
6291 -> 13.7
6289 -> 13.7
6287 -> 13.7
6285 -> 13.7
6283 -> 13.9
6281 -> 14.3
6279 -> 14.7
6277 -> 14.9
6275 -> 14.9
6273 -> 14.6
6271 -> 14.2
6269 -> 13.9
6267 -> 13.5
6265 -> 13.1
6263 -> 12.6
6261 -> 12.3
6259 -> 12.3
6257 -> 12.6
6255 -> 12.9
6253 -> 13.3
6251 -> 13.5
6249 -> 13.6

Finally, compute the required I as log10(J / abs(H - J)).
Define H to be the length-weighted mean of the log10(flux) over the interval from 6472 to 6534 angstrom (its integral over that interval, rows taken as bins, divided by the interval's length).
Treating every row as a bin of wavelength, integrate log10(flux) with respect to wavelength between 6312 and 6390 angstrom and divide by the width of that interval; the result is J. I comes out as 3.2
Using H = 1.135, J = 1.14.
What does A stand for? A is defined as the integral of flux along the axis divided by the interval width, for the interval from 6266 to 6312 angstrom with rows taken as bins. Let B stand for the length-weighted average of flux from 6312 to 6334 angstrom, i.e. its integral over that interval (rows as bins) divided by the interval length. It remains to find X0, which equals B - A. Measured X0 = -0.2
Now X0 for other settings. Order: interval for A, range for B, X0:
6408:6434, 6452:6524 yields 0.1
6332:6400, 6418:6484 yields -0.3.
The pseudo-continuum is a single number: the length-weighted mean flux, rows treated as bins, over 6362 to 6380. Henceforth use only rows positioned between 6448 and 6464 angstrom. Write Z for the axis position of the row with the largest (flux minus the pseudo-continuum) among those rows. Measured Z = 6449 angstrom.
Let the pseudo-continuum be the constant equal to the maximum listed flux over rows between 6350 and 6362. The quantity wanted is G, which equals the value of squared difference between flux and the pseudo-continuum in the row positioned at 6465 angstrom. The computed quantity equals 1.21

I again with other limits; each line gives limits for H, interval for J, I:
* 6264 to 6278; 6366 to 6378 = 2.7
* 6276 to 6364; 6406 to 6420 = 1.9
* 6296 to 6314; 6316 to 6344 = 2.1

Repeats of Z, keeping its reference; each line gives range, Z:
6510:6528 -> 6511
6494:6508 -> 6507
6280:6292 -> 6281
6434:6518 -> 6509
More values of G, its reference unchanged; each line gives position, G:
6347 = 0.09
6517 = 0.16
